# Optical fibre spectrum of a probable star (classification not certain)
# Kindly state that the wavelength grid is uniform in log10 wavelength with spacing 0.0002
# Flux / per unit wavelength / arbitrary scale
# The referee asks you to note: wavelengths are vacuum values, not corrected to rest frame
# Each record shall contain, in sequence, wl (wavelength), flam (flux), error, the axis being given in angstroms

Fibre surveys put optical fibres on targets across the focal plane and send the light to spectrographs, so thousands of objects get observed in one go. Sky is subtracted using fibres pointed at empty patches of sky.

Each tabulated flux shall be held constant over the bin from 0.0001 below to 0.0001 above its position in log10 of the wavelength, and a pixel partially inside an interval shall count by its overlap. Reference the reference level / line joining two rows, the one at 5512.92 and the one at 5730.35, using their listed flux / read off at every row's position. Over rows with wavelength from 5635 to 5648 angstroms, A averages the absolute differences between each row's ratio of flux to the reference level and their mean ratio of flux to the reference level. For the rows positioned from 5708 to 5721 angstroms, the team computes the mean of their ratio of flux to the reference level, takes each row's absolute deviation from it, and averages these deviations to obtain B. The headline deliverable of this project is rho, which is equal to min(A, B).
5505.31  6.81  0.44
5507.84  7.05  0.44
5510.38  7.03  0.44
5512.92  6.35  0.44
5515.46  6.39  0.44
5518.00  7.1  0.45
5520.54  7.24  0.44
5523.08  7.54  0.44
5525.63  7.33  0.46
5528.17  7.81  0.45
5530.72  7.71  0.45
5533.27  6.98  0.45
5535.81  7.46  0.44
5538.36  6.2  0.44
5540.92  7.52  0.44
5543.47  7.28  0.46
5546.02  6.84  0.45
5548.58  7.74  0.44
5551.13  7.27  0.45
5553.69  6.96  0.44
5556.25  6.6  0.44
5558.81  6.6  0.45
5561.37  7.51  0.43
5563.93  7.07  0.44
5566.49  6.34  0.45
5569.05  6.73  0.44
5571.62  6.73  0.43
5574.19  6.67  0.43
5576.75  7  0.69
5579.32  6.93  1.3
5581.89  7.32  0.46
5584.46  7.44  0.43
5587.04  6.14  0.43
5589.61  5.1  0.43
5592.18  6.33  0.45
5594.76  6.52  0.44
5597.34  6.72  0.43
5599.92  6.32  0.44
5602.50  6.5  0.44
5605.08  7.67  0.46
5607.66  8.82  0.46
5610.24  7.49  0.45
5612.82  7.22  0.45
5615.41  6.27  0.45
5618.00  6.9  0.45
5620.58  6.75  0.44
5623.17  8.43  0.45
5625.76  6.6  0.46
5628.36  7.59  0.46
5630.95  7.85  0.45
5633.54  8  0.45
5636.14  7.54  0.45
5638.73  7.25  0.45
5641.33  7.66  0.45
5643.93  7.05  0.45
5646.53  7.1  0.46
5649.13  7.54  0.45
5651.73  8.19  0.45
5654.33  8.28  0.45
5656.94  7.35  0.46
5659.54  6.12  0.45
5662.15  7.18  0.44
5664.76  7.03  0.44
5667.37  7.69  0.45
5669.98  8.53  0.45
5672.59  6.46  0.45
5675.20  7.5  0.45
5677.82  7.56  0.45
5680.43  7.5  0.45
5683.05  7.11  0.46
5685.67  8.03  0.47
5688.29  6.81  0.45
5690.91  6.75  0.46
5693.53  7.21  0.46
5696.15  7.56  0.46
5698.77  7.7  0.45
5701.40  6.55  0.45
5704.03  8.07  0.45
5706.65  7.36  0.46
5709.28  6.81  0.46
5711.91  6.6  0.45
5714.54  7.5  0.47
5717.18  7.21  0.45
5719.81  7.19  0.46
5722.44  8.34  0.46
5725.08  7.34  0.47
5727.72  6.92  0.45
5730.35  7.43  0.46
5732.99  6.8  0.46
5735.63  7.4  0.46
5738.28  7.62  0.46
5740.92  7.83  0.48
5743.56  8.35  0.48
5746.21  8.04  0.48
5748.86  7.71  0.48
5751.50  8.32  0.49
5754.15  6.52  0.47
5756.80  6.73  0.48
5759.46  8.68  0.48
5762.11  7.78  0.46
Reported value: 0.034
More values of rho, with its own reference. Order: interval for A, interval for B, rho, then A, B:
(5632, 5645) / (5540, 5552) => 0.038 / 0.042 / 0.038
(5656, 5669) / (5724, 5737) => 0.034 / 0.056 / 0.034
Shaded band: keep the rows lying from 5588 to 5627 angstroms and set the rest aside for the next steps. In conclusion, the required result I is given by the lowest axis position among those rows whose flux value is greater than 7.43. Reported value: 5605.08 angstroms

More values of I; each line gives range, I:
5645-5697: 5649.13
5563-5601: 5584.46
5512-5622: 5523.08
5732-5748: 5738.28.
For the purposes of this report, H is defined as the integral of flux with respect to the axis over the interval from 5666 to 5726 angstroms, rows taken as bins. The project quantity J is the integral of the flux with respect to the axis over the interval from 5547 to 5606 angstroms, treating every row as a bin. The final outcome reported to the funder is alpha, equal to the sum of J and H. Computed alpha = 842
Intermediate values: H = 442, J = 400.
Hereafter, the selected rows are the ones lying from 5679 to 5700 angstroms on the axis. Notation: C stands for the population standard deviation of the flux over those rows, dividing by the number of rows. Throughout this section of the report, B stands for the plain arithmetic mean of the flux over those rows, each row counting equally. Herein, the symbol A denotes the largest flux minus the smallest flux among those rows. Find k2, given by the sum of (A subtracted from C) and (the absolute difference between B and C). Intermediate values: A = 1.28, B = 7.3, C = 0.42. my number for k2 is 6.05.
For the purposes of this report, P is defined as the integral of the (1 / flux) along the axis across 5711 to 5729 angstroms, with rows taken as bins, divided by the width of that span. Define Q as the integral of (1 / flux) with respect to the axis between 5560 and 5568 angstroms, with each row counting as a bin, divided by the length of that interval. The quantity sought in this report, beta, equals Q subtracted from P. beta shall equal -0.007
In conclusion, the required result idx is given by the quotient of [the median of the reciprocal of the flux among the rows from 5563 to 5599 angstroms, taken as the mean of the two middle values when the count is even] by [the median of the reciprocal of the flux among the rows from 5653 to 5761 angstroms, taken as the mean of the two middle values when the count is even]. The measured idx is 1.10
